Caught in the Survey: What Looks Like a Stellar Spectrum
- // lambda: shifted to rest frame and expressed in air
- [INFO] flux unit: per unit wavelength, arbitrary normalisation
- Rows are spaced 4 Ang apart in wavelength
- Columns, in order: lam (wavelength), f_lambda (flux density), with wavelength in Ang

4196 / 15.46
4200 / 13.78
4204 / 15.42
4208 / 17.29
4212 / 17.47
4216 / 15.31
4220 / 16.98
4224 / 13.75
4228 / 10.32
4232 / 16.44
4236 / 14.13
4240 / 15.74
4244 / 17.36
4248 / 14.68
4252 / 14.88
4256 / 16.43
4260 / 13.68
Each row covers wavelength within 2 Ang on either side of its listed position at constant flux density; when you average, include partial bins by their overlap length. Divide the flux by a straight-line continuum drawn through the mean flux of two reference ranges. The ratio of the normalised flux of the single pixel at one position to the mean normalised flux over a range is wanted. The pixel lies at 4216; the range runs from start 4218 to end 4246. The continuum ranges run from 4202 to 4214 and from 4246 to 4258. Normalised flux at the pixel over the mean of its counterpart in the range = 0.99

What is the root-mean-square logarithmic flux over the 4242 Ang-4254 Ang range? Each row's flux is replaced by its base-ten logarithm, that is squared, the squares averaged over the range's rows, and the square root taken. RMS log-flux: 1.19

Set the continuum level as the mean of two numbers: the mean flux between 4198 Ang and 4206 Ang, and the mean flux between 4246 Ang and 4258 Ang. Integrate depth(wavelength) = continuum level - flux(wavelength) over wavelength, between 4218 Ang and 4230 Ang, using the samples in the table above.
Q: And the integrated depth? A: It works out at 15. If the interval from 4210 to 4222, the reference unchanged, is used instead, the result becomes -19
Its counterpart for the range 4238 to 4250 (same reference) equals -12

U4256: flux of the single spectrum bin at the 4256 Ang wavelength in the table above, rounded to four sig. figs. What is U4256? 16.43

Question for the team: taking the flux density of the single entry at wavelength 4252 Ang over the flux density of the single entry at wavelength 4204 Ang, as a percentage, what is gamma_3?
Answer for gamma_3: 96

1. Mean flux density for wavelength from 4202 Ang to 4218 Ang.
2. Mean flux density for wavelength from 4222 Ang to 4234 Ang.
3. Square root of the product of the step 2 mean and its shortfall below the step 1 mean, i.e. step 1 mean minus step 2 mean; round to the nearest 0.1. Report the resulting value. 6.2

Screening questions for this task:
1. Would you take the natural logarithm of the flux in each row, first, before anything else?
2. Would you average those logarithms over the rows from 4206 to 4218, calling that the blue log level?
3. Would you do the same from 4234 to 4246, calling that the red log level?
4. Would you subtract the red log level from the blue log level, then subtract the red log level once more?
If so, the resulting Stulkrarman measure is -2.69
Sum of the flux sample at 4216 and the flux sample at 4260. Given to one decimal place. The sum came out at 29.0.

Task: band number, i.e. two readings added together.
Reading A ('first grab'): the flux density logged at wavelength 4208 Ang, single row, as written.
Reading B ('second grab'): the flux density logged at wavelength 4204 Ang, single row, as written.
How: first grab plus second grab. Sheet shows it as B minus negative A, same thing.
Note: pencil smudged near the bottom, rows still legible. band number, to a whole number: 33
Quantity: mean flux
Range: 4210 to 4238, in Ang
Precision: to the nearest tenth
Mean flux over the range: 14.9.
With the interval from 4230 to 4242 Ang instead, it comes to 15.4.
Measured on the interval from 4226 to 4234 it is 13.4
